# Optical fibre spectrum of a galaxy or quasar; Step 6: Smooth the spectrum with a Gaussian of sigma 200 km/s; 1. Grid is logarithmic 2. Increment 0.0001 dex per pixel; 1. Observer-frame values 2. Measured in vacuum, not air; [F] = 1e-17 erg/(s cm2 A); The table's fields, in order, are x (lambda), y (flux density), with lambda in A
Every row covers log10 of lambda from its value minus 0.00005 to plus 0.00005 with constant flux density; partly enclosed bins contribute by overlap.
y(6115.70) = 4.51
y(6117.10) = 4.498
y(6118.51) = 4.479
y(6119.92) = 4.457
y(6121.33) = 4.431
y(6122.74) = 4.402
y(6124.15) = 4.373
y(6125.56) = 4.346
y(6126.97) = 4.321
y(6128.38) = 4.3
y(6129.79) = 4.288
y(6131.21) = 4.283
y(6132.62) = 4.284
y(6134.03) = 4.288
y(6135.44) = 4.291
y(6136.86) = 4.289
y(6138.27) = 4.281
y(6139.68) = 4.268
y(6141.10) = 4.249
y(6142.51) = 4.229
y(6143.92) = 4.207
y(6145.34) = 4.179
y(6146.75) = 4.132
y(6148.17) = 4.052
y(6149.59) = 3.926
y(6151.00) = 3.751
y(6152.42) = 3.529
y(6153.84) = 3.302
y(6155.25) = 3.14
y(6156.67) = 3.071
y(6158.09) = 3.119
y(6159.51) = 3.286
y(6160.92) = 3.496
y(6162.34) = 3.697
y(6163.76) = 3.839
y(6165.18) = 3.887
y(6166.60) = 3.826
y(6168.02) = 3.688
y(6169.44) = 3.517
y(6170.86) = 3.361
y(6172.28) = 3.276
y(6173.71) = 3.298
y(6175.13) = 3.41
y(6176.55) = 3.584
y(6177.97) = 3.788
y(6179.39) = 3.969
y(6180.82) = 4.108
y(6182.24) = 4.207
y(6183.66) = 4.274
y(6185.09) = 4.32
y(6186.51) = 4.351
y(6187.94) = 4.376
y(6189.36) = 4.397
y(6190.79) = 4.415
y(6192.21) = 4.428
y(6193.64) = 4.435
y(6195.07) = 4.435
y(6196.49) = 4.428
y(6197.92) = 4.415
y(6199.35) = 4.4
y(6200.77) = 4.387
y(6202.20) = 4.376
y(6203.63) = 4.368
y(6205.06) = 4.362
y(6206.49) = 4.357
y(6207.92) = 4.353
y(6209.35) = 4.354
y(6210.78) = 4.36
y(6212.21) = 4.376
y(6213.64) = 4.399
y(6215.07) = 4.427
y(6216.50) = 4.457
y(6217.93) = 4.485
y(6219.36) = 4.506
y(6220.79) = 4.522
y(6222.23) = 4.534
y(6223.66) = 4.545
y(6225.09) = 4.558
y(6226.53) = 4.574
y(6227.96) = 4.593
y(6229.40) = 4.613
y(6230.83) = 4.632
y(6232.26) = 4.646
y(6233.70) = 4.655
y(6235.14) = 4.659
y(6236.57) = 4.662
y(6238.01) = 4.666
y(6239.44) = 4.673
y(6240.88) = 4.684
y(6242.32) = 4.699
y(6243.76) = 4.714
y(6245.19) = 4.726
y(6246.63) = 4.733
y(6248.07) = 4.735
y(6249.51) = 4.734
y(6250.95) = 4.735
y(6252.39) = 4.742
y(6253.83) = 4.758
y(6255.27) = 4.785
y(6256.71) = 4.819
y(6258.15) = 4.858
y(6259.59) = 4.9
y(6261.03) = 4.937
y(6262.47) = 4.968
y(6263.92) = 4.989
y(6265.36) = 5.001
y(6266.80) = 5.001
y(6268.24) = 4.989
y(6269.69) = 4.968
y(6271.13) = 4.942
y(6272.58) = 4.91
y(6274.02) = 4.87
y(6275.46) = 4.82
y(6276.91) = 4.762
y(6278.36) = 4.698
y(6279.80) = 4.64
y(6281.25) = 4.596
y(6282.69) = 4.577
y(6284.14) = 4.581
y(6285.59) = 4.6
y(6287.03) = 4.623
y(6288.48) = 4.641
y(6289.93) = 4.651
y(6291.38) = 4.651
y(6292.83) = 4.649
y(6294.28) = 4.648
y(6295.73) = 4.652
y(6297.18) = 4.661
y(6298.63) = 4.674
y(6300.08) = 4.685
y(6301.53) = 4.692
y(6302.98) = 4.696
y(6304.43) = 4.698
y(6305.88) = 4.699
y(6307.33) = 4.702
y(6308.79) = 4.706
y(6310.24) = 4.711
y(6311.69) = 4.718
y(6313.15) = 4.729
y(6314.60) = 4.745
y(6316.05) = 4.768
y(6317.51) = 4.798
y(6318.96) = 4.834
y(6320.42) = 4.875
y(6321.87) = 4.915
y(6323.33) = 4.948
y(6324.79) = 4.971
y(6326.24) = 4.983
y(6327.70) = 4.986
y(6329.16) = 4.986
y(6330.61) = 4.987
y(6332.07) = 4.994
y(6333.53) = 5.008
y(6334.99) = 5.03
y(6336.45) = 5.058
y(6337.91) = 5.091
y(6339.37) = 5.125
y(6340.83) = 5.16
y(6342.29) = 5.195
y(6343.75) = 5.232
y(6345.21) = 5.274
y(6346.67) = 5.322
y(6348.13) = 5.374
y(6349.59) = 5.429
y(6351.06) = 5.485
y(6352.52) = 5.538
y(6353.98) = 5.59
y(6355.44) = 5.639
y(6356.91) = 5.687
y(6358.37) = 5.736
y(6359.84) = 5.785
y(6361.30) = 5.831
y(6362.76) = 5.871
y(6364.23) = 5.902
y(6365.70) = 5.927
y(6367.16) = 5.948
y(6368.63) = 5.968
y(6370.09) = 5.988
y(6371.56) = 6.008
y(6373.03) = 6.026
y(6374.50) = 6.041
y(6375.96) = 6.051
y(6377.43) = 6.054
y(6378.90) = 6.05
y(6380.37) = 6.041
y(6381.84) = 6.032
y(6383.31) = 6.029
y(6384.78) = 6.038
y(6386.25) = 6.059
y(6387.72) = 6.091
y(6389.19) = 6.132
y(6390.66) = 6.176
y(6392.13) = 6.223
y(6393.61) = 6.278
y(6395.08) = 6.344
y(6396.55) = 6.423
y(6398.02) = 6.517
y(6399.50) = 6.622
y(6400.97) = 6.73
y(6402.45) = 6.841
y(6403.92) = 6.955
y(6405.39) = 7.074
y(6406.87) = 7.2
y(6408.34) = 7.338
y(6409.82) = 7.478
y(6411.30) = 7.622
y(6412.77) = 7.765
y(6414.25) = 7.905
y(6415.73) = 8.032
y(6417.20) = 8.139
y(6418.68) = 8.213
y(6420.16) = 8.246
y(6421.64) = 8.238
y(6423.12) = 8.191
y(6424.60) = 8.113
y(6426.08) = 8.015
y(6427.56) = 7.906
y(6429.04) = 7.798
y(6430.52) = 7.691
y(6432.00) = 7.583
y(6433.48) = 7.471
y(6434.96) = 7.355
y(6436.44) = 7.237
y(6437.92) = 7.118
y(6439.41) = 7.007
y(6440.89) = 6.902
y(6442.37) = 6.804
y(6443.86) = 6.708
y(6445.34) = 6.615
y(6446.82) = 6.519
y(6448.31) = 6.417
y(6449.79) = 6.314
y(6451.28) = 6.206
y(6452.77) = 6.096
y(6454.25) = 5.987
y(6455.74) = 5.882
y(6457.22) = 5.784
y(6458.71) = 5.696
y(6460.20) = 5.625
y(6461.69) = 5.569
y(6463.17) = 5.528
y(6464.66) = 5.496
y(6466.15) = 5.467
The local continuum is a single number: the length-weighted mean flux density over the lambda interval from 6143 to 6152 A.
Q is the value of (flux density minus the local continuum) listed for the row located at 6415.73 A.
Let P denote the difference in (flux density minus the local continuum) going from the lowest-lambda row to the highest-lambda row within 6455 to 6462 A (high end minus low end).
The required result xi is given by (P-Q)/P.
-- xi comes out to 14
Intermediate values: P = -0.3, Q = 4.0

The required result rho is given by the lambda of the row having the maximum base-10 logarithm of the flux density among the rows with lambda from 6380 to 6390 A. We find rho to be 6389.19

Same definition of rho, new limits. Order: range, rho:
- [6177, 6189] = 6187.94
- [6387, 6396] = 6395.08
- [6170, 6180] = 6179.39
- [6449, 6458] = 6449.79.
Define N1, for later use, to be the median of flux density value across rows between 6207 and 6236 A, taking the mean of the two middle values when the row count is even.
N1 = 4.5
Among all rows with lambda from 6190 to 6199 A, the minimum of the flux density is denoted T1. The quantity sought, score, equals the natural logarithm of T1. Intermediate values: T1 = 4.415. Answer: 1.49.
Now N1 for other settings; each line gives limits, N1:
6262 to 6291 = 4.8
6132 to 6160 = 4.2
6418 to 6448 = 7.5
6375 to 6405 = 6.2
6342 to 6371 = 5.7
